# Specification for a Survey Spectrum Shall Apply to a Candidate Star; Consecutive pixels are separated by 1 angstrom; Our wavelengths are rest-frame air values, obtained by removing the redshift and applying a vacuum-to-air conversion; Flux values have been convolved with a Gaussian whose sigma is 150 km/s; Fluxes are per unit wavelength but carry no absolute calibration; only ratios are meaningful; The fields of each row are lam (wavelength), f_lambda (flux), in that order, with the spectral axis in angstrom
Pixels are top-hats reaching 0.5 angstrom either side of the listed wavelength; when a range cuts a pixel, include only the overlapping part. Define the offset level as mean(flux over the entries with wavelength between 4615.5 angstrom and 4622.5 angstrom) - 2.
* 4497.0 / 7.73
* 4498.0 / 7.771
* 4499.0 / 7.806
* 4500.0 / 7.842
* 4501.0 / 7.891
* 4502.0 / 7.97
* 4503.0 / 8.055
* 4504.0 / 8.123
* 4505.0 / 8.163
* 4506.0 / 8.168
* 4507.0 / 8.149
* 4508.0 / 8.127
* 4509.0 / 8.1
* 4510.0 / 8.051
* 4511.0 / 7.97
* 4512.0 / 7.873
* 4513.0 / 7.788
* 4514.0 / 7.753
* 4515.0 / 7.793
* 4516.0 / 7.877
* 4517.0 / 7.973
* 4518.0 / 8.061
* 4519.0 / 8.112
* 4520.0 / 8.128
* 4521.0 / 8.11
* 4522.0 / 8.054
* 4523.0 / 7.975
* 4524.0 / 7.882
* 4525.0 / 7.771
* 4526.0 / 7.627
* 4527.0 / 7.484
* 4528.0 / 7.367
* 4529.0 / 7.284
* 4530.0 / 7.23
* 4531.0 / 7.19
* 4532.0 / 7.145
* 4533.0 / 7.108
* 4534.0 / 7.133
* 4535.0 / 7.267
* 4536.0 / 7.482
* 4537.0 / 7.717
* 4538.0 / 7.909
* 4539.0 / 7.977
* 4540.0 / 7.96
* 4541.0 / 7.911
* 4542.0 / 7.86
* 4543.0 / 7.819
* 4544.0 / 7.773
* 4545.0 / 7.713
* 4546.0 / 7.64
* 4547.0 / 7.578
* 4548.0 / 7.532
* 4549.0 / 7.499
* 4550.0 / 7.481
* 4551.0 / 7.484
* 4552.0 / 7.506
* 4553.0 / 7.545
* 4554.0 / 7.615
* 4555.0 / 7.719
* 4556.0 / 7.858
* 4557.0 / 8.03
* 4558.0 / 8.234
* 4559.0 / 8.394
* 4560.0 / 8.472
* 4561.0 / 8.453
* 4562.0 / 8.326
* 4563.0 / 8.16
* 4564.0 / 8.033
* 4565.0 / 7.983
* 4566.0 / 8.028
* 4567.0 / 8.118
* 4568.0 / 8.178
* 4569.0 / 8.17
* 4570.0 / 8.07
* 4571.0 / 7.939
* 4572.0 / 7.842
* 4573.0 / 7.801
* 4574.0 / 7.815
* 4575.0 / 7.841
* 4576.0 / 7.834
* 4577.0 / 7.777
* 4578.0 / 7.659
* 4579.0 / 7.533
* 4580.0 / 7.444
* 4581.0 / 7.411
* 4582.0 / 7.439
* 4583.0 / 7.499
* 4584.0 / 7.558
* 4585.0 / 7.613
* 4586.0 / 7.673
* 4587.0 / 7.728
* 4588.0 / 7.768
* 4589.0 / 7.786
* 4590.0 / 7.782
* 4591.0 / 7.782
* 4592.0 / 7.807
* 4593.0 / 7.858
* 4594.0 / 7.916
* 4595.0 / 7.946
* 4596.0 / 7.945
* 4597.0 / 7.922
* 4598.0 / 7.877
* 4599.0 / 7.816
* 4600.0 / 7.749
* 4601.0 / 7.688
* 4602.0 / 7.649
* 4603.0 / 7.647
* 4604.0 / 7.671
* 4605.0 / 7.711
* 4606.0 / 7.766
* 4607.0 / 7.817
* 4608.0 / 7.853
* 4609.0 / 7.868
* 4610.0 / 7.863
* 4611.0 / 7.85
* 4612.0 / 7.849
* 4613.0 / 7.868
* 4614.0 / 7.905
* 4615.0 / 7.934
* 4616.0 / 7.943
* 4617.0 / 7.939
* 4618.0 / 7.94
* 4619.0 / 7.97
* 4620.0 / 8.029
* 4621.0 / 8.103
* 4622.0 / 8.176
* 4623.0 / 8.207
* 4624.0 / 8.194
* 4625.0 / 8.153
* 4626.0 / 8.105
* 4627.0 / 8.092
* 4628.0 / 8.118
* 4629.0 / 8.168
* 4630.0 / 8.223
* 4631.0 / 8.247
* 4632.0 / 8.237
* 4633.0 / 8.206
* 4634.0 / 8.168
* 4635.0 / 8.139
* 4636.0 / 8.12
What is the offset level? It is 6.0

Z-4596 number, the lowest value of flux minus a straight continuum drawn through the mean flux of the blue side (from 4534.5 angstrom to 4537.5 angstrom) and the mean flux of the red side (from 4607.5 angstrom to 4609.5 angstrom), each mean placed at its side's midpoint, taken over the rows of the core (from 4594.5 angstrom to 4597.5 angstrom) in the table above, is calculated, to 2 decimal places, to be 0.12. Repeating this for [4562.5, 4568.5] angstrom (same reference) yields 0.35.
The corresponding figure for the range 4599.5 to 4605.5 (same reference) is -0.19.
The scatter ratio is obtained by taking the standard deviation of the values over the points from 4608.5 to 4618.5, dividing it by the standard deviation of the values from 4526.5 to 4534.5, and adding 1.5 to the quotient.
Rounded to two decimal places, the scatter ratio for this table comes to 1.81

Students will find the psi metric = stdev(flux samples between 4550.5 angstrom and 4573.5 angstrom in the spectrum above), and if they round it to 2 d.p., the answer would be 0.29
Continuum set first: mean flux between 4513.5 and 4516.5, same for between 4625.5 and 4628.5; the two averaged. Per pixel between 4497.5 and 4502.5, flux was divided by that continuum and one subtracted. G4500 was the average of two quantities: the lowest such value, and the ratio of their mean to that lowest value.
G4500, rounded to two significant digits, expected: 0.26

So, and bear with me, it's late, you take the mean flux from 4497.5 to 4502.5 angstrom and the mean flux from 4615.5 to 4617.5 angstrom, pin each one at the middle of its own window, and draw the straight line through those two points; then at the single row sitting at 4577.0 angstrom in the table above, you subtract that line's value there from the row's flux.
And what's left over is -0.14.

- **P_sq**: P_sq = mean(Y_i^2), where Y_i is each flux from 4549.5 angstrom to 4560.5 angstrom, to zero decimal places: 62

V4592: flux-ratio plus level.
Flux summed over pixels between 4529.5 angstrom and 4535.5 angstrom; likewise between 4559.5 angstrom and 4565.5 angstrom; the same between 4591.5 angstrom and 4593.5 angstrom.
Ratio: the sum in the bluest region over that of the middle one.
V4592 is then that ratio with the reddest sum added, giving 17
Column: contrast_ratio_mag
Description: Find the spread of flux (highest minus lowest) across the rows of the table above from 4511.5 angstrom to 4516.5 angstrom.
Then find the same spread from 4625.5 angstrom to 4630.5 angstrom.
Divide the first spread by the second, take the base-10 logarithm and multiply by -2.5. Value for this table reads 0.1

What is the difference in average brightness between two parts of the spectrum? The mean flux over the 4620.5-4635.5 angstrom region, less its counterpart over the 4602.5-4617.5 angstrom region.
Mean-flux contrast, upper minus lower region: 0.34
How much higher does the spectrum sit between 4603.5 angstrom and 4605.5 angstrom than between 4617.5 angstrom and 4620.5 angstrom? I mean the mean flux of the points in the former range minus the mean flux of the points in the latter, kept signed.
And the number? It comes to -0.29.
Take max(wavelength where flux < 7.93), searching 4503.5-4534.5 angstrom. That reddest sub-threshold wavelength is 4534.0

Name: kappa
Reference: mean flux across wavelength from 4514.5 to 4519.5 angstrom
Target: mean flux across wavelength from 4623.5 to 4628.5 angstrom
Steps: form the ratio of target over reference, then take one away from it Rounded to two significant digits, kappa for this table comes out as 0.021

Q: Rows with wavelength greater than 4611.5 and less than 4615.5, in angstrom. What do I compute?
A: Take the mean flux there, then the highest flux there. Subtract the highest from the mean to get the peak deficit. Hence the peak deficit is -0.045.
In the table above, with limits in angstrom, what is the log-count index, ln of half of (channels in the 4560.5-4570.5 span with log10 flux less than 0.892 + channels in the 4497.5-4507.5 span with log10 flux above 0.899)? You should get 1.1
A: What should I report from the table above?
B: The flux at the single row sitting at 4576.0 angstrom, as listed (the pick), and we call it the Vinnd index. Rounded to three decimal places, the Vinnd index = 7.834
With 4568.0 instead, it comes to 8.178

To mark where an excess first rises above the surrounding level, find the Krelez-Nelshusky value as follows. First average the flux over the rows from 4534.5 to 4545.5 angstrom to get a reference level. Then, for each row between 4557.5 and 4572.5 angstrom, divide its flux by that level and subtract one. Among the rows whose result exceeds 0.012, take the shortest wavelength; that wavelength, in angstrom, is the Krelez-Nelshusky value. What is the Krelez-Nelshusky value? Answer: 4558.0 angstrom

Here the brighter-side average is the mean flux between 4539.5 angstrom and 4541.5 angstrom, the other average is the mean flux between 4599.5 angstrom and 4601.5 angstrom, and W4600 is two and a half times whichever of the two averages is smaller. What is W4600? 19.3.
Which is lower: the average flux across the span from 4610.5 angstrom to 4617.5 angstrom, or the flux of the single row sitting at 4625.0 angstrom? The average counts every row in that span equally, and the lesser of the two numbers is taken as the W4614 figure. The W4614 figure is 7.90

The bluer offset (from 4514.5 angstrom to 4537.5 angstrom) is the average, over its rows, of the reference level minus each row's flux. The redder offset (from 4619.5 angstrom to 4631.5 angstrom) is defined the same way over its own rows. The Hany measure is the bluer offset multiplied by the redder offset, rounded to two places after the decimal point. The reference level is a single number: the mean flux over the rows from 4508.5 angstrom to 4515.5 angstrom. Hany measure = -0.06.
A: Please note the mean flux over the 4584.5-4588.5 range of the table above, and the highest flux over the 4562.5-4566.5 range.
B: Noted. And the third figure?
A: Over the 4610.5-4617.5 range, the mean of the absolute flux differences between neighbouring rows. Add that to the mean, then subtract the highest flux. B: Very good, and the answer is -0.45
